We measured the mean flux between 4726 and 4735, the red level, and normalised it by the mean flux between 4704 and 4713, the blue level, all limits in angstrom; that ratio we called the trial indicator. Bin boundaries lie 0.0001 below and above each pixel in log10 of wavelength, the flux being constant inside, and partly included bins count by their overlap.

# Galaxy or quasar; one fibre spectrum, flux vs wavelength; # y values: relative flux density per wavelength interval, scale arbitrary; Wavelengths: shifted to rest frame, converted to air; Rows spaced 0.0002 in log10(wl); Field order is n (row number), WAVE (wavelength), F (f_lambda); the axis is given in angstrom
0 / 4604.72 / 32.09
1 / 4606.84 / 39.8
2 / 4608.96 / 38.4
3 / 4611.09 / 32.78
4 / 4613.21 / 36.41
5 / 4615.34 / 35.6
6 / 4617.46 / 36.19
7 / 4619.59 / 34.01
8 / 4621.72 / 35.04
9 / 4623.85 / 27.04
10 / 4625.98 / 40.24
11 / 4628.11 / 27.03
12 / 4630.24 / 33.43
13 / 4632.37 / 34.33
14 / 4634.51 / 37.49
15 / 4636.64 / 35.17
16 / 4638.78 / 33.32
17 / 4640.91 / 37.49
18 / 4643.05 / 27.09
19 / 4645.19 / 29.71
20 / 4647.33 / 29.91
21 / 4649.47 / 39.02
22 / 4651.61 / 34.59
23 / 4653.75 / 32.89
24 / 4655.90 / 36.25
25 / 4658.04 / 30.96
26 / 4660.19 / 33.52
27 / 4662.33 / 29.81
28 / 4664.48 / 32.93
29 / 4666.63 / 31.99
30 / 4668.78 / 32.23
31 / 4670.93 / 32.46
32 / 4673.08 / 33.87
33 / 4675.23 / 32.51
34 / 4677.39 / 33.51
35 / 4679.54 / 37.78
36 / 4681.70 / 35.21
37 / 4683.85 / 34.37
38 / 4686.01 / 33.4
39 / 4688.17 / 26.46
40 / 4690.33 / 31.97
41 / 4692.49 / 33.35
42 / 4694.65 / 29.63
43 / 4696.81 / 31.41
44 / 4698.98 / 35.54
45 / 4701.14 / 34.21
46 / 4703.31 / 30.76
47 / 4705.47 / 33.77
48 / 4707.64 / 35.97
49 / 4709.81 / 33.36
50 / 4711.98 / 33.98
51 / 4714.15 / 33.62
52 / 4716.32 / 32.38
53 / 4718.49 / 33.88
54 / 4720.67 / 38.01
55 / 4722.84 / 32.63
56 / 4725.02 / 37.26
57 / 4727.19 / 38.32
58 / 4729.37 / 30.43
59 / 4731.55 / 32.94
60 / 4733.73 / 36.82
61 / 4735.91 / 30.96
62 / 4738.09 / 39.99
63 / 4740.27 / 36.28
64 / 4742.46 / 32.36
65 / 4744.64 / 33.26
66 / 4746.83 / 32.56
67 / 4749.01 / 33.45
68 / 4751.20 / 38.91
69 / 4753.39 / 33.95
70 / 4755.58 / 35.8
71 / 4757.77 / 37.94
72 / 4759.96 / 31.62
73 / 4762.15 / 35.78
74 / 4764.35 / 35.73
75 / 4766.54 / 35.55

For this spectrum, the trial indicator 1.01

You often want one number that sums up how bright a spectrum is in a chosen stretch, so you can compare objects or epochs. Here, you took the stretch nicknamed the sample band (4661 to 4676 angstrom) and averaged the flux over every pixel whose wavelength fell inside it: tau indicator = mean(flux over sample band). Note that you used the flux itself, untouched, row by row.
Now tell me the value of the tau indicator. 32.3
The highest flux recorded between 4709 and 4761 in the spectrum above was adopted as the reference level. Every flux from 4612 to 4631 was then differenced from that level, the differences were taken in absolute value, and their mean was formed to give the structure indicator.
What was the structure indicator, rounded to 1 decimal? 6.2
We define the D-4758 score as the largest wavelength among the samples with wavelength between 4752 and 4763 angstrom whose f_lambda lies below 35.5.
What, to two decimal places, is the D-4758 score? 4759.96 angstrom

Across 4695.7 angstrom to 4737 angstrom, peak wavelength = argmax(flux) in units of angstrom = 4727.19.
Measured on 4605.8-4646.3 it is 4625.98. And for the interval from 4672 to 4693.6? 4679.54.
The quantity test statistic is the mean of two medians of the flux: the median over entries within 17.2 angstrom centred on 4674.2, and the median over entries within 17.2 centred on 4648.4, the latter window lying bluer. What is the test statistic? 33.4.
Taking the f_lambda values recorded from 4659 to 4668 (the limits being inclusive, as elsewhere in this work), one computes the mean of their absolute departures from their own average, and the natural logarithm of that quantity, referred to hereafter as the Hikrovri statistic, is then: 0.2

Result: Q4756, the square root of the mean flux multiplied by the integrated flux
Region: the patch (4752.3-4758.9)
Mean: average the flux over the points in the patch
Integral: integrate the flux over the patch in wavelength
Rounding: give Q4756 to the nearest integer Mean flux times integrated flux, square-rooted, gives 92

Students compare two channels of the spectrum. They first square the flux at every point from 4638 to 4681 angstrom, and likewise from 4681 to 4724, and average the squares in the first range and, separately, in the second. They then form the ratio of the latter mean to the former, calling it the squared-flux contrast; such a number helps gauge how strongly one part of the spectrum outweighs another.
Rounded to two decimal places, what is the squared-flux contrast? 1.00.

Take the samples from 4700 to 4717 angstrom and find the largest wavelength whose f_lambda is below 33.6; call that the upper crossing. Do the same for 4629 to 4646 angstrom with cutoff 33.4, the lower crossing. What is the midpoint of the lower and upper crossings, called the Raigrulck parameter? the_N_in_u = 4680.8 angstrom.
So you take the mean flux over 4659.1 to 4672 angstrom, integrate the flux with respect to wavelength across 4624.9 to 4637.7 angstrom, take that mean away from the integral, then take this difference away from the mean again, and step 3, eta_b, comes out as -379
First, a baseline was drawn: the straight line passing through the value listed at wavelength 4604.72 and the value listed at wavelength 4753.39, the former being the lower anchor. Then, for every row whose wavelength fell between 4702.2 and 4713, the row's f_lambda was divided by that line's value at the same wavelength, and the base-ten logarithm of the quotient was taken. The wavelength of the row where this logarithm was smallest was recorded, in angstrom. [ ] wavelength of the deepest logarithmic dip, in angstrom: 4703.31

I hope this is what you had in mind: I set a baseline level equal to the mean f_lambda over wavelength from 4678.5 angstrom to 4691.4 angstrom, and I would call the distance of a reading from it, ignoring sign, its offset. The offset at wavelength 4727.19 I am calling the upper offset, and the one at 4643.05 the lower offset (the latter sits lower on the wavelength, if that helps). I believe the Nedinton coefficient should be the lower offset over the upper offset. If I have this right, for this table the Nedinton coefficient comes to 1.2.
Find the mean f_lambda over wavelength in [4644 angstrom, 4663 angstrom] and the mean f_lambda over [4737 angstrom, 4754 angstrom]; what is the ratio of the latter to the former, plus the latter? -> 36.2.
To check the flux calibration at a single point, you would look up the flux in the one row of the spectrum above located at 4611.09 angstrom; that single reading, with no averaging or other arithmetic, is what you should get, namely 32.78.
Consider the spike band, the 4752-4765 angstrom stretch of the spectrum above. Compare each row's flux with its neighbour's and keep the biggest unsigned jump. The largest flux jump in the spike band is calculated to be 6.3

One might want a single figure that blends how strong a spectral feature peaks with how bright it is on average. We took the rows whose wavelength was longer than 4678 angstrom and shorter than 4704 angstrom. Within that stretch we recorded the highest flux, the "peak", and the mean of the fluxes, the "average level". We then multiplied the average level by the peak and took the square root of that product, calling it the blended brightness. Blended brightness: 35.2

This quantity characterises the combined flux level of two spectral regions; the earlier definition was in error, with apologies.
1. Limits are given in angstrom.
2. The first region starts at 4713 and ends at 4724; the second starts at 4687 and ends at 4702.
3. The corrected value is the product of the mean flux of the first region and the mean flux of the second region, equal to 1084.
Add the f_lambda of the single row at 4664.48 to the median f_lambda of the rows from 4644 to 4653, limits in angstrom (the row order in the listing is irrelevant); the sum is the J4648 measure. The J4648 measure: 65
